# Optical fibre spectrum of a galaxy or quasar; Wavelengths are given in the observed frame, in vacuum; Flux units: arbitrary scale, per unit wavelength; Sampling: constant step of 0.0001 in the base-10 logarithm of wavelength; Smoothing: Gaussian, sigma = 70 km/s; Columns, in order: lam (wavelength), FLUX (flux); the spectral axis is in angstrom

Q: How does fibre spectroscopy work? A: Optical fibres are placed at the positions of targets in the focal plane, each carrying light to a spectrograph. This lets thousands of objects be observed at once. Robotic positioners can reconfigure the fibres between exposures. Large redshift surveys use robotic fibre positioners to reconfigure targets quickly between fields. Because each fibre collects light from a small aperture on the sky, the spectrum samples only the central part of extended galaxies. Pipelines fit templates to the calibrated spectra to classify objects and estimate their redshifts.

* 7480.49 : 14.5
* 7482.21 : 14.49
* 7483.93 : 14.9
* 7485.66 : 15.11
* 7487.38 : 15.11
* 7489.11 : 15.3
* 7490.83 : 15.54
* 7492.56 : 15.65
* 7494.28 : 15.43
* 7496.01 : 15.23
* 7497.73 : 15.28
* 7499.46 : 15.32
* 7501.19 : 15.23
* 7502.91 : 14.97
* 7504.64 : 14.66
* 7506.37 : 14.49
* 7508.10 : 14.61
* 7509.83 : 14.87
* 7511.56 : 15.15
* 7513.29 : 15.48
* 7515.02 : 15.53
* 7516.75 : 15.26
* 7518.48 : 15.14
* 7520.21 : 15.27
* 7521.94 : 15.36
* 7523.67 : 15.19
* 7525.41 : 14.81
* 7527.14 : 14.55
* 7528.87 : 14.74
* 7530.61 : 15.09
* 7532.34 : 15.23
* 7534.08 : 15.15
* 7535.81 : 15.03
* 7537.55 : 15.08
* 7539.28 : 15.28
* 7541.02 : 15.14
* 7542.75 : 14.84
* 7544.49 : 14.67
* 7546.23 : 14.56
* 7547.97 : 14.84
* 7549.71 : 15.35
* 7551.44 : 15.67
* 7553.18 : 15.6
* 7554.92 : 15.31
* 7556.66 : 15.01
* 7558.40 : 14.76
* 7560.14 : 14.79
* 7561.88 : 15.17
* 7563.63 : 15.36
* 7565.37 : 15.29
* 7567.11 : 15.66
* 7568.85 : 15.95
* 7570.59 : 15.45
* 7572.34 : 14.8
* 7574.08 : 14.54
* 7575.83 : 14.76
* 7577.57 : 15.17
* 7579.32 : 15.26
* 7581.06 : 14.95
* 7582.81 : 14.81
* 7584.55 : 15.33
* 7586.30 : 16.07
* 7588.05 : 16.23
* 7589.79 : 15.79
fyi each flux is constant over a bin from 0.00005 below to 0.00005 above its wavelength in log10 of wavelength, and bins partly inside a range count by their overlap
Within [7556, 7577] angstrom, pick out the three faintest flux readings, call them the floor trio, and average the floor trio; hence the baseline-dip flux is 14.69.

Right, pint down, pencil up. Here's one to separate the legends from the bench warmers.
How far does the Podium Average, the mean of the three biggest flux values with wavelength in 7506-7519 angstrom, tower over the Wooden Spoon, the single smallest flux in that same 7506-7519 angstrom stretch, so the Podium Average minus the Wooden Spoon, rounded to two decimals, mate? 0.93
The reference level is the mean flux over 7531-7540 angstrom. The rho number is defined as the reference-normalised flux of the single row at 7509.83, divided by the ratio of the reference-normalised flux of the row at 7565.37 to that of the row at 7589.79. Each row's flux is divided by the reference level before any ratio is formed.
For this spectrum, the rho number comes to 1.01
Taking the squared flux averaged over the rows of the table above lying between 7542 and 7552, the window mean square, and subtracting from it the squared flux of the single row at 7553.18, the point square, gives -19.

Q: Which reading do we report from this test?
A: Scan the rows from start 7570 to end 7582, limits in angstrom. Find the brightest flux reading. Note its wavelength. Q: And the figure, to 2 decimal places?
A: 7570.59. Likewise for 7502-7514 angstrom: 7513.29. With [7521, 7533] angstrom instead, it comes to 7521.94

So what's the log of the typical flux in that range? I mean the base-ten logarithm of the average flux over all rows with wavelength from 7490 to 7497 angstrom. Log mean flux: 1.19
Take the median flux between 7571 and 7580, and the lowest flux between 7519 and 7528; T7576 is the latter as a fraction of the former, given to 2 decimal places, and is 0.98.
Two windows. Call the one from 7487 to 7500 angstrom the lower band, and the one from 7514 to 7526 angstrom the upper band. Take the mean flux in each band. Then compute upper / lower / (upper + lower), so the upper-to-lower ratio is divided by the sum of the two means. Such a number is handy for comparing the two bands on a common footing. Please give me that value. 0.0324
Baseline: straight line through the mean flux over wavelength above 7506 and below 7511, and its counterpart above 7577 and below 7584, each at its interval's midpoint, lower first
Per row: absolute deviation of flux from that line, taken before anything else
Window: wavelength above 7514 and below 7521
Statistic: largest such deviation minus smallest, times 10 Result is 4.1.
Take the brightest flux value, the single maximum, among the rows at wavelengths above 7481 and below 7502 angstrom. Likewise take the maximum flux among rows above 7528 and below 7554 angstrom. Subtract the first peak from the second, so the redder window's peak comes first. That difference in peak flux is 0.0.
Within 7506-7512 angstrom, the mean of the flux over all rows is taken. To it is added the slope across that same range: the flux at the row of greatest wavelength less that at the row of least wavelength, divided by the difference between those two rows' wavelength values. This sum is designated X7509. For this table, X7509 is 14.9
